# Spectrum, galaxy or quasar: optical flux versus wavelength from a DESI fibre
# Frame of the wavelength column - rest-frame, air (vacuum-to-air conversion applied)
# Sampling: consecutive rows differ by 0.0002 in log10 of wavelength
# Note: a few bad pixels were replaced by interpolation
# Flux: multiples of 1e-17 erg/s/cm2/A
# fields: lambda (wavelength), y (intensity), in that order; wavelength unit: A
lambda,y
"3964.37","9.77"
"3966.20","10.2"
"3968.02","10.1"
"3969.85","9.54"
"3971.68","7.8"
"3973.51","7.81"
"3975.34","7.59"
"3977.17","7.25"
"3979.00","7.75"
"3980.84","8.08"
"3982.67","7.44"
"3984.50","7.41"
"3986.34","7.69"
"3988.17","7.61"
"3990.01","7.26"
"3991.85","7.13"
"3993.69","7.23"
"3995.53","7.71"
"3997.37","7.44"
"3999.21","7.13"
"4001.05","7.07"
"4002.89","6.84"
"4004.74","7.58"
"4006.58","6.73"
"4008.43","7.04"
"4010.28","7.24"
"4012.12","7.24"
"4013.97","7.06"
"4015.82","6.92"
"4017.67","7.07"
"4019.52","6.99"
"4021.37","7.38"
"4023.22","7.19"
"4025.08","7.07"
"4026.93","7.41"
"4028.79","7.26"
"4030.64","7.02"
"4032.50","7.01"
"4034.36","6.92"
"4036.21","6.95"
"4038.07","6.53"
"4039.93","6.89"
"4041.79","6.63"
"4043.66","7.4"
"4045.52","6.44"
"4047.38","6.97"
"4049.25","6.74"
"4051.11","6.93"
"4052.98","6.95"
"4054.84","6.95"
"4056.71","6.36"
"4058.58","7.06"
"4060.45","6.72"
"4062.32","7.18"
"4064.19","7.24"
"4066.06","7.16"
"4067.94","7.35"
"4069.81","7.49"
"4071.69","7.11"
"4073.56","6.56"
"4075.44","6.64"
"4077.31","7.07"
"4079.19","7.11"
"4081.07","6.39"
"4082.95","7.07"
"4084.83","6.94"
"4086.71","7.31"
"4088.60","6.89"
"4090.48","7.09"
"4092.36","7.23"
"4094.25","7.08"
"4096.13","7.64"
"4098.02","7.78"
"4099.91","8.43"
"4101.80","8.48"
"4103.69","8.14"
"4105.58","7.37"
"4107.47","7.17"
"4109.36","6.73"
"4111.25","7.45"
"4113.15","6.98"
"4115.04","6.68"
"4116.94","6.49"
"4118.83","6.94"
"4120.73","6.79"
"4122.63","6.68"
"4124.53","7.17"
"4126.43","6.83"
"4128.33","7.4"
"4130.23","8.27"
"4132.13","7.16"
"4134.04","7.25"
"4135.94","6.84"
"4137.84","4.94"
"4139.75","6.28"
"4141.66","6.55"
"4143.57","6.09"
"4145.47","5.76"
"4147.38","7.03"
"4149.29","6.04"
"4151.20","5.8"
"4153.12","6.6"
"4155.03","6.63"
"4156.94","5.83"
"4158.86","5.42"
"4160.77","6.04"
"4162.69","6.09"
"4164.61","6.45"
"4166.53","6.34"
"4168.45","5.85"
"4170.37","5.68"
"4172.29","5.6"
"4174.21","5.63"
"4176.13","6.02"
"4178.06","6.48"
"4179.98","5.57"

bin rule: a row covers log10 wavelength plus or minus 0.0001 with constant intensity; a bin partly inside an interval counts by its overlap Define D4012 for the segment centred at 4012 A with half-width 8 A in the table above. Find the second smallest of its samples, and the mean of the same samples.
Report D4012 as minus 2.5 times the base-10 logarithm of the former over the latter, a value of 0.027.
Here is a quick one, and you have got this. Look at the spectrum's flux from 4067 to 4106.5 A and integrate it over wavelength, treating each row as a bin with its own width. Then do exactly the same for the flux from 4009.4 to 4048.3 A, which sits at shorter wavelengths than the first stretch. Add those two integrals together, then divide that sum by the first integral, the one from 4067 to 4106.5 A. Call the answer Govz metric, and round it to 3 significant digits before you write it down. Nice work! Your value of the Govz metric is 1.95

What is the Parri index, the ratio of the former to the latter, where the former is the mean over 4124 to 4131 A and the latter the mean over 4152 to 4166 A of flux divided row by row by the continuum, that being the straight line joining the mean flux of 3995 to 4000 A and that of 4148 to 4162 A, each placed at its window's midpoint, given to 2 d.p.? 1.15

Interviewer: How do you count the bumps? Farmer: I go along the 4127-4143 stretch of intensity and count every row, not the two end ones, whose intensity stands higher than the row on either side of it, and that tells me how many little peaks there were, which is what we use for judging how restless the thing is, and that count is 2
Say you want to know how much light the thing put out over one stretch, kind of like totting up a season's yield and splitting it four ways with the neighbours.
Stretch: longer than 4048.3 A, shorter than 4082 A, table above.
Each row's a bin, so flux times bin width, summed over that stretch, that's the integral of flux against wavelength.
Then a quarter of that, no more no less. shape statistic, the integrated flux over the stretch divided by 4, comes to 58.5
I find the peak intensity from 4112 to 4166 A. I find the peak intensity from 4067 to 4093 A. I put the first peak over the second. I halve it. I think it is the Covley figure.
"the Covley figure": 0.55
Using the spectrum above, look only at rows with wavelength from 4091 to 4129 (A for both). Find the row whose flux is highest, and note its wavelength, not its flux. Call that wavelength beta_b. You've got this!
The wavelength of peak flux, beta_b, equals 4101.80 A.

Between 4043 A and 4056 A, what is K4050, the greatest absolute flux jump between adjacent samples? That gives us 0.96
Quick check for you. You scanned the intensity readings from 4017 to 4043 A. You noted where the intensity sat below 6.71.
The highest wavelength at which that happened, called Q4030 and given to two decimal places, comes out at 4041.79 A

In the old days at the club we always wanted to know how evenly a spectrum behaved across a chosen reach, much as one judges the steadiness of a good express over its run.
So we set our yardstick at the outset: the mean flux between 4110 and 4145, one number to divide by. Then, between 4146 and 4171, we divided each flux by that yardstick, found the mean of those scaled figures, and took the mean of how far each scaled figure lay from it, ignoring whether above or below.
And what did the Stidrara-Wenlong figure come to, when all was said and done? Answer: 0.053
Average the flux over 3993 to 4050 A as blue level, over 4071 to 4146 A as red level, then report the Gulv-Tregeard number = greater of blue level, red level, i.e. 7.07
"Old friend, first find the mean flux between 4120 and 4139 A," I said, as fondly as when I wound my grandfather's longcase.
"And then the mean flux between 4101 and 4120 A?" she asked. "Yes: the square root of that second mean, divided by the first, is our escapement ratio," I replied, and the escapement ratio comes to 0.388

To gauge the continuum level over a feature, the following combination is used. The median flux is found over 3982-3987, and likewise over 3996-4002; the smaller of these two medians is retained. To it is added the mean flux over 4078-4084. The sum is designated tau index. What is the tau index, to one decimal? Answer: 14.0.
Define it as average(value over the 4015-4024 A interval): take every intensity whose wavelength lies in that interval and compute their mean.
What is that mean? 7.1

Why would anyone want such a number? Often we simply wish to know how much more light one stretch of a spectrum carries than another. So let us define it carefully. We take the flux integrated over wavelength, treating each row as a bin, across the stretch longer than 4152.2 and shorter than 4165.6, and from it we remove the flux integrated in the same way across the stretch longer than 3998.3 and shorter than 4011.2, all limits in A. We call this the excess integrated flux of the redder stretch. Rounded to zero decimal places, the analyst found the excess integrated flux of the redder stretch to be -9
